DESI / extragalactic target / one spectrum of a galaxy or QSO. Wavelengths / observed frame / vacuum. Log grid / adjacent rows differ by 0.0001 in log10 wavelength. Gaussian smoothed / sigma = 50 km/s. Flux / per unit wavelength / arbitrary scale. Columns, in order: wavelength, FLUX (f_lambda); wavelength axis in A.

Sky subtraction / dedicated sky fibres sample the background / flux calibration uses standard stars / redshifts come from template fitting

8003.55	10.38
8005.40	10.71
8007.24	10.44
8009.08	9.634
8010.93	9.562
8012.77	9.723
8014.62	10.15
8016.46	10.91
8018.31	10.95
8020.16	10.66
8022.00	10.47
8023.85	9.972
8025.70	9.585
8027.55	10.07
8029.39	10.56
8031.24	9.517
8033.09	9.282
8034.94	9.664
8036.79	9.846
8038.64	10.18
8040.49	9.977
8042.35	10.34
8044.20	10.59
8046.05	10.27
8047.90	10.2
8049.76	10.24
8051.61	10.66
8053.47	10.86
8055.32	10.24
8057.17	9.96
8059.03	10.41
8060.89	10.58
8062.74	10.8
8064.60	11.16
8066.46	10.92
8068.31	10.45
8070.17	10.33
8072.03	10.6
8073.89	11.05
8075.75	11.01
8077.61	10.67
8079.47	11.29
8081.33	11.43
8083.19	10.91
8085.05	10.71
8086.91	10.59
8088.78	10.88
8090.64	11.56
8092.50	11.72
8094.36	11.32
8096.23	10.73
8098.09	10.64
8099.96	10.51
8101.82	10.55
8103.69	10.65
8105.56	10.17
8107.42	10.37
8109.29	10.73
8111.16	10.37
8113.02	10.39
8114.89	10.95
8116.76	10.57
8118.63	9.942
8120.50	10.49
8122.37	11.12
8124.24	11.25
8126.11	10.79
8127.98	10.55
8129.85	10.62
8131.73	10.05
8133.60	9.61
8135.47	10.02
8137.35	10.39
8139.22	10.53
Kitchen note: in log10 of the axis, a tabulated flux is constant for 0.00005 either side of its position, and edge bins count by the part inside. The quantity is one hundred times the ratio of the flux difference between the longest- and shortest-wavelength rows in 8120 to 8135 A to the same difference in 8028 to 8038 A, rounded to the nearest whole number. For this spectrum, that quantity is 123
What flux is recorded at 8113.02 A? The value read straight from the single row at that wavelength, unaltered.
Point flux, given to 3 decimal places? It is 10.390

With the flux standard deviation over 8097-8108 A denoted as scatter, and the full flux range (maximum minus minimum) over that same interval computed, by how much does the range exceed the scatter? 0.3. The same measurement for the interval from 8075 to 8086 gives 0.5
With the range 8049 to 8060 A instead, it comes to 0.6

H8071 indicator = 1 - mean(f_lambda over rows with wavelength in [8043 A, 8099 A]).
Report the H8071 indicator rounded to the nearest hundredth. -9.76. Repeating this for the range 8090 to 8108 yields -9.82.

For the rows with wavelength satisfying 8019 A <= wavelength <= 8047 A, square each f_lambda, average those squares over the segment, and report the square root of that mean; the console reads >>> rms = 10.1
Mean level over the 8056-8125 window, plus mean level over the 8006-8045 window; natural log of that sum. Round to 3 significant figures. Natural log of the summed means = 3.04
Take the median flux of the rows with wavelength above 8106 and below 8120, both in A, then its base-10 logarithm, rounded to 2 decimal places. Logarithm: 1.02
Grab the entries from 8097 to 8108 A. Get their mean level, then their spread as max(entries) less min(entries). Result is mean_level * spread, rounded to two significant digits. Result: 5.0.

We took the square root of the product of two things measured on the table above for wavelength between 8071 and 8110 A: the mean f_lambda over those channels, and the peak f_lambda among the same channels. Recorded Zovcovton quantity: 11.3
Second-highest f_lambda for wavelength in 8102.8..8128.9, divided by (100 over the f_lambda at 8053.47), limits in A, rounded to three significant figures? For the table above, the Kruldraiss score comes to 1.21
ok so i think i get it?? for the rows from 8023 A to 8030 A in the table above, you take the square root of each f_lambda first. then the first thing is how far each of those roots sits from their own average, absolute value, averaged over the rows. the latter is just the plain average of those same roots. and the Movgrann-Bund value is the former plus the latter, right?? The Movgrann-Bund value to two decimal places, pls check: 3.21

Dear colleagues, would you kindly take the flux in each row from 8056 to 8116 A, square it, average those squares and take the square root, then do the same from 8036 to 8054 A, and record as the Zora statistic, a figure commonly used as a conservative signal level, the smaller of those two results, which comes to 10.3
